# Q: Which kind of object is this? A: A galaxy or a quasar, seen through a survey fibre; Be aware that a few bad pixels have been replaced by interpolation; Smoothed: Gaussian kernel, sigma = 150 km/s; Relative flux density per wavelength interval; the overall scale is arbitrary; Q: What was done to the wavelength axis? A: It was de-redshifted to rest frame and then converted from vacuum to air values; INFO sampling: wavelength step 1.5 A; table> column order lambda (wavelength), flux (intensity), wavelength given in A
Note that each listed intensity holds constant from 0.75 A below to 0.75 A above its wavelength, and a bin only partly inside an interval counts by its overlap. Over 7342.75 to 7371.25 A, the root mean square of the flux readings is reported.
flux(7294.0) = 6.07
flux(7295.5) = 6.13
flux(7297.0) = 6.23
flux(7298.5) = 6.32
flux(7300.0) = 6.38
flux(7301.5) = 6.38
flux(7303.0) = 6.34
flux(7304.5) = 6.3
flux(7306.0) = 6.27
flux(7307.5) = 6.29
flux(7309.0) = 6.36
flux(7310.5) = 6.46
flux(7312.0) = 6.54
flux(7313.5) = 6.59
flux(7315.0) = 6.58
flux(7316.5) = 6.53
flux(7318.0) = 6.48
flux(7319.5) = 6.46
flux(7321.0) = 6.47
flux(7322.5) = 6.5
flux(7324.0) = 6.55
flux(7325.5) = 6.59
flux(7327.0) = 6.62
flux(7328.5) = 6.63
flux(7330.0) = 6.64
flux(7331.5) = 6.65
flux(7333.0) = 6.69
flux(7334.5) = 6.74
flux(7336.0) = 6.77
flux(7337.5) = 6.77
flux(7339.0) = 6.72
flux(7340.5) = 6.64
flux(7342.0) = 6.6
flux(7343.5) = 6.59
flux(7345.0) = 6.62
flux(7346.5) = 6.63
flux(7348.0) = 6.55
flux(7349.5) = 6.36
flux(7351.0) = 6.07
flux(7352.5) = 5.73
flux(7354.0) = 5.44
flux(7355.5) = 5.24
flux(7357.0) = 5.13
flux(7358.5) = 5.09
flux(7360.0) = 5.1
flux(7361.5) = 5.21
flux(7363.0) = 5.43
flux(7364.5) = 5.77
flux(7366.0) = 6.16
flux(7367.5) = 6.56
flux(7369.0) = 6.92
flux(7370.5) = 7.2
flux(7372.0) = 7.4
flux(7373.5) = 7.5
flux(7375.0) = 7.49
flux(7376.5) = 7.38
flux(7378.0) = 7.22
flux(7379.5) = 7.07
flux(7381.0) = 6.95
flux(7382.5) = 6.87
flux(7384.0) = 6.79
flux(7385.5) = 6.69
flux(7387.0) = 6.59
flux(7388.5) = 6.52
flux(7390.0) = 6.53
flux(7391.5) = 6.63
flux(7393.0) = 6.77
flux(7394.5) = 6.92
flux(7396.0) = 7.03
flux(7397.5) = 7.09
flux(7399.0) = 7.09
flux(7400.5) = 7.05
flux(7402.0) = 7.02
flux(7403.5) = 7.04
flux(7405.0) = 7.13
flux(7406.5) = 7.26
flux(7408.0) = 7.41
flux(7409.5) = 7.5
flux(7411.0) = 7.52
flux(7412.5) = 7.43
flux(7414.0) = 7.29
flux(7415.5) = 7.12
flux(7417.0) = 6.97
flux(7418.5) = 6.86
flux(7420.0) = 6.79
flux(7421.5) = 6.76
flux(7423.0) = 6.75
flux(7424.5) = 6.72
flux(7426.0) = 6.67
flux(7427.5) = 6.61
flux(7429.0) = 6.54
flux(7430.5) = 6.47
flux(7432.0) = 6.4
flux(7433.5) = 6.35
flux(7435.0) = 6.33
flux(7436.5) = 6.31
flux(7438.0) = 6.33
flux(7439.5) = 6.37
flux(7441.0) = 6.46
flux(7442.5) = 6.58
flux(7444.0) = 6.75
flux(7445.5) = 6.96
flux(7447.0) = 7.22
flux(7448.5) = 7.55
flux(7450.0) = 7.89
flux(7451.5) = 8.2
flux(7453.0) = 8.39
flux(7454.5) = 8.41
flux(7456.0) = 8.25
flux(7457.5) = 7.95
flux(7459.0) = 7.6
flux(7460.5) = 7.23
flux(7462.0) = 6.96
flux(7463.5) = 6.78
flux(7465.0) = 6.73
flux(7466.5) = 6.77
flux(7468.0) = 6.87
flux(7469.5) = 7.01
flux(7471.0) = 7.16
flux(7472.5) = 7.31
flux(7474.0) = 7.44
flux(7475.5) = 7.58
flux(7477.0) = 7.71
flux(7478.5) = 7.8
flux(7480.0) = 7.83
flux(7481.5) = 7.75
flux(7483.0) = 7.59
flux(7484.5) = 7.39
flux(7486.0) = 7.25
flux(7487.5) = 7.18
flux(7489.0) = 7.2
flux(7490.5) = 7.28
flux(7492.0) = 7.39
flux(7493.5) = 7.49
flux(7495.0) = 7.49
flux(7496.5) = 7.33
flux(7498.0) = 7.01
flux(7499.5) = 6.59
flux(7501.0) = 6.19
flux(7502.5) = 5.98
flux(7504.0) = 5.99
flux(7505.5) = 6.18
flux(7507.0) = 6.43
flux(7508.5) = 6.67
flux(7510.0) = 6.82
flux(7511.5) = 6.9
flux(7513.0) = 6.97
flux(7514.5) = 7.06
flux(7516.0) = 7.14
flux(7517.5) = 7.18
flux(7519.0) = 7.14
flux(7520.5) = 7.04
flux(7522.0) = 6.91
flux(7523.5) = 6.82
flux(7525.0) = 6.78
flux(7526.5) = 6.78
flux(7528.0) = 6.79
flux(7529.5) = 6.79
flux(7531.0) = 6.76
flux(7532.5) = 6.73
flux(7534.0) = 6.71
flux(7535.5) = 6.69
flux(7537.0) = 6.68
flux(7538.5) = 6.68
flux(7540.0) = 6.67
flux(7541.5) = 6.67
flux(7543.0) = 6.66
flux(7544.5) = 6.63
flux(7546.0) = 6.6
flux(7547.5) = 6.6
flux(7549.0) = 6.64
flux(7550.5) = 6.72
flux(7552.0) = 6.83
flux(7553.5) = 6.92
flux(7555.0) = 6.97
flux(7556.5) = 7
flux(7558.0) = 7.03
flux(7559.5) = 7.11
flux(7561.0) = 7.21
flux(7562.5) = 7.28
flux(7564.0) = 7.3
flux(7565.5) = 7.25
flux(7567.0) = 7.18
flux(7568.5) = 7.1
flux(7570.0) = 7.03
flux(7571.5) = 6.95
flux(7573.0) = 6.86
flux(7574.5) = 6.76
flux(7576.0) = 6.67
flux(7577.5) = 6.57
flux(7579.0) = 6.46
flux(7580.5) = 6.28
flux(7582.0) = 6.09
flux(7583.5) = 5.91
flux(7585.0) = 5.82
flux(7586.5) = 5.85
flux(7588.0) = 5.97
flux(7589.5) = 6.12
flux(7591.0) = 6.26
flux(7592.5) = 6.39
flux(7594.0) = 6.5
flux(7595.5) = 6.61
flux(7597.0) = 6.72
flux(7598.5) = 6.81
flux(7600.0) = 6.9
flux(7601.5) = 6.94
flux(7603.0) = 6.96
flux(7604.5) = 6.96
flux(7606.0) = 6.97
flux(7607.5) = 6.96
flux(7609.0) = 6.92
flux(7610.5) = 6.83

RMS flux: 6.0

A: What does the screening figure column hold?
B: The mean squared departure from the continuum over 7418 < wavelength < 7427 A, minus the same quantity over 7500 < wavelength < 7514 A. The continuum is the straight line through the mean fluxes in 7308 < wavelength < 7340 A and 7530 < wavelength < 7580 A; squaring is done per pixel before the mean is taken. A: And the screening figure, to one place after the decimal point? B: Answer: -0.2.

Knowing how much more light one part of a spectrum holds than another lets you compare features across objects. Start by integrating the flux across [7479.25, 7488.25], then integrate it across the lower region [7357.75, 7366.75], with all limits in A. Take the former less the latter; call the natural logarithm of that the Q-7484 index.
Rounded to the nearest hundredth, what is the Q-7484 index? 2.91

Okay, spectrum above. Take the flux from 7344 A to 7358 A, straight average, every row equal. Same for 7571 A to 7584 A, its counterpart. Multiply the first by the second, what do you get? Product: 39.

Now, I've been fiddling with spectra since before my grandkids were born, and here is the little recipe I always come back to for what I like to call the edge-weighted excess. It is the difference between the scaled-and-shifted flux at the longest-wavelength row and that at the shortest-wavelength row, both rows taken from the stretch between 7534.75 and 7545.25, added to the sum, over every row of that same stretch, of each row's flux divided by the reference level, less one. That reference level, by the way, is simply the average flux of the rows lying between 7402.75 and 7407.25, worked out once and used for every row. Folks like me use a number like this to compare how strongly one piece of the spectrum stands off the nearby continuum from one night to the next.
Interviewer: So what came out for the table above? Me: -0.47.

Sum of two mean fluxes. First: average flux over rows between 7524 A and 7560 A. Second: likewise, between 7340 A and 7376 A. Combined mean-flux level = 13.0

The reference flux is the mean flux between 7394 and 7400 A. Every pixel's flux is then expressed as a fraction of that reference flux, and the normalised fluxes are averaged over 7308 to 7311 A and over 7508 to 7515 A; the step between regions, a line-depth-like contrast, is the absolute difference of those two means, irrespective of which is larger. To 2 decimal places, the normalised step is 0.07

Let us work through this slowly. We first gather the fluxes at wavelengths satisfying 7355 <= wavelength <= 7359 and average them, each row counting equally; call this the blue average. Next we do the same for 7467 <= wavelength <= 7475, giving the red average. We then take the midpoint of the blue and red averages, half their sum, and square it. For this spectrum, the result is 38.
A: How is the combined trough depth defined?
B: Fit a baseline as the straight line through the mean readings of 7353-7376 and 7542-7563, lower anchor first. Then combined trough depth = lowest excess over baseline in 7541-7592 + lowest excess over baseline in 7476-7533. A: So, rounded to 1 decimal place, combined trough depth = -1.9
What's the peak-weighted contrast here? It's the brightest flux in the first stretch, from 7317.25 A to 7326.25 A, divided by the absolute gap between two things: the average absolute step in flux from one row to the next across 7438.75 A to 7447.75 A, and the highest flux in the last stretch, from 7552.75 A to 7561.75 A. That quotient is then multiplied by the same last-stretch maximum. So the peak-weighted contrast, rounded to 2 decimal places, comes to 6.75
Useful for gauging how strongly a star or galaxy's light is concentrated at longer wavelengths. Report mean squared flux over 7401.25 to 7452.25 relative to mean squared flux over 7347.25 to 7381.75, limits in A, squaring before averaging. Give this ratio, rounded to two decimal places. 1.19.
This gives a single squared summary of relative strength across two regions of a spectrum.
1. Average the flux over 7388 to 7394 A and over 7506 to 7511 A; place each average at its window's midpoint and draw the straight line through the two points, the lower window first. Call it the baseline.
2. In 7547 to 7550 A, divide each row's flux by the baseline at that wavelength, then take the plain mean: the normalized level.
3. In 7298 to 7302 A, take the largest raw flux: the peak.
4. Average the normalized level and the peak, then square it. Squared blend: 14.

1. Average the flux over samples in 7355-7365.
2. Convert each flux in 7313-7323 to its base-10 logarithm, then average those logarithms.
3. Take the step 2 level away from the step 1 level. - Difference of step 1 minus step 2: 4.5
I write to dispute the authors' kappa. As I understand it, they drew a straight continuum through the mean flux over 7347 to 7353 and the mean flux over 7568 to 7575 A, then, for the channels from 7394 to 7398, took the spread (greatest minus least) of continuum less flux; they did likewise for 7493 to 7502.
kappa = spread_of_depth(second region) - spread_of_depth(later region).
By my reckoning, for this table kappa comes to -1.2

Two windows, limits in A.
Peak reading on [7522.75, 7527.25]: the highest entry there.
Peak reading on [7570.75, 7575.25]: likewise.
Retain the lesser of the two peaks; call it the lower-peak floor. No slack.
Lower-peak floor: 6.82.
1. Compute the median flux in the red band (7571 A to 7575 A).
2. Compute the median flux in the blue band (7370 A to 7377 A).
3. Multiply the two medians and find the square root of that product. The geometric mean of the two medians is 7.1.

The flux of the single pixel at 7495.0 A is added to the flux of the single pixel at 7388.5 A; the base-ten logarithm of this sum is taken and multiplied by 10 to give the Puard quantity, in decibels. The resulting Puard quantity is 11.5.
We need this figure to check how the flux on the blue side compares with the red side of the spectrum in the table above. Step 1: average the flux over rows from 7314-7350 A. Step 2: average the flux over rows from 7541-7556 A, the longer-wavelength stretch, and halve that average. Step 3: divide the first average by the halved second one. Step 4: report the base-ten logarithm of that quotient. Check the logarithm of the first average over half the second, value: 0.293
